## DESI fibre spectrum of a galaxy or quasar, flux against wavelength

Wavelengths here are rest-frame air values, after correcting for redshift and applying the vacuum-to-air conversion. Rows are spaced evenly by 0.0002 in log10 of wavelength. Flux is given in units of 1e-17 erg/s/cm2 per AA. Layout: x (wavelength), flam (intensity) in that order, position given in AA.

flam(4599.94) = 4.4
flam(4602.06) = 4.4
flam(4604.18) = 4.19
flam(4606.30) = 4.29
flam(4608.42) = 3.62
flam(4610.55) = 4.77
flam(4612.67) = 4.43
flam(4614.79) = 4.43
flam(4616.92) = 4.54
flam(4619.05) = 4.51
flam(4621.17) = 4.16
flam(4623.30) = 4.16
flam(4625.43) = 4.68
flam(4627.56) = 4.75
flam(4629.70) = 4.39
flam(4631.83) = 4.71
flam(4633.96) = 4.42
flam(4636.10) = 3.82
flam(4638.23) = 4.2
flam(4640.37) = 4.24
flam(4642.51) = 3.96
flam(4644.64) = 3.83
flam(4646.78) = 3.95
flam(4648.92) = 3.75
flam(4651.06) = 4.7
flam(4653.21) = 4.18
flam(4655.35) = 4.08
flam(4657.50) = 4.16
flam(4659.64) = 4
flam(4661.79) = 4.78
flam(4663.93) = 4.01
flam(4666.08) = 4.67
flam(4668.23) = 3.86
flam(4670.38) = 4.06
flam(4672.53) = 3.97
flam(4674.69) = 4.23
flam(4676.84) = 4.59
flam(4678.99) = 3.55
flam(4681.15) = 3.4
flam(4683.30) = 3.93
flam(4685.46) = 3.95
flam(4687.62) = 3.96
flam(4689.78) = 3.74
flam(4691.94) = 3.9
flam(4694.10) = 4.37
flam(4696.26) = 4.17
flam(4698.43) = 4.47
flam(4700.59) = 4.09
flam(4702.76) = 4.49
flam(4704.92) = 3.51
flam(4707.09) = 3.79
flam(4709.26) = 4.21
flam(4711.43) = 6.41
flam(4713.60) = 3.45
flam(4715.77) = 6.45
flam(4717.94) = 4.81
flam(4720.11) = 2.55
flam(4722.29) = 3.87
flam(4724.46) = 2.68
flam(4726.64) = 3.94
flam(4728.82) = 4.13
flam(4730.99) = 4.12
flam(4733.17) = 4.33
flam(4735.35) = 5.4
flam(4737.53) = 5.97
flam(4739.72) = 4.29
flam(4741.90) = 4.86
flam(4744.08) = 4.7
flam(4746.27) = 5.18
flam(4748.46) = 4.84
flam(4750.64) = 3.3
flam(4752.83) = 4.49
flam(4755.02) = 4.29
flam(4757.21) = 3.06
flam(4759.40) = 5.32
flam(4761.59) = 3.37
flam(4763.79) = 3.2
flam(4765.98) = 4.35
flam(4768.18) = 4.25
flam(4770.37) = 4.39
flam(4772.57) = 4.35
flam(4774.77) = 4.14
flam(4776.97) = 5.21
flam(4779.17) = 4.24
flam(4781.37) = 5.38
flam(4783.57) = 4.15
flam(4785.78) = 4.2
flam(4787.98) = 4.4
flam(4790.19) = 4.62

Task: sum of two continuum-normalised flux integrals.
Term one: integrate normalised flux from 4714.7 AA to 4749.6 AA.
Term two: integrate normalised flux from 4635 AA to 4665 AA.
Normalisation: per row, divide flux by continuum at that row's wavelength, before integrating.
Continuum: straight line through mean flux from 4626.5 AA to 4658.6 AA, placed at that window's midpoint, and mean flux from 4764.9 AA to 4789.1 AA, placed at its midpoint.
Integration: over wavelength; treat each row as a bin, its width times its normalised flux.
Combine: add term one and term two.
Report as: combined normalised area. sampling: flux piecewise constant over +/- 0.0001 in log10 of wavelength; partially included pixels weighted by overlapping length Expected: 65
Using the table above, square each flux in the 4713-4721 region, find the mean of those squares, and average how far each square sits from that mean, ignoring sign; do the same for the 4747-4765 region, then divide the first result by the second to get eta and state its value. 1.9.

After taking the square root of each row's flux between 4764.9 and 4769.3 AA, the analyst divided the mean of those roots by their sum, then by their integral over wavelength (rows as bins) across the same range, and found 0.055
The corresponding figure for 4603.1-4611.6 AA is 0.014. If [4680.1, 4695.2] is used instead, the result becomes 0.005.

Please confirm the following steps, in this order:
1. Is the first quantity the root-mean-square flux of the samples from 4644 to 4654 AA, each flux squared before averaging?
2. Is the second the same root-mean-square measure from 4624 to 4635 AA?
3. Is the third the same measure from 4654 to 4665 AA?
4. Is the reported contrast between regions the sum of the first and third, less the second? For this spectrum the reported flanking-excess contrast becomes 3.7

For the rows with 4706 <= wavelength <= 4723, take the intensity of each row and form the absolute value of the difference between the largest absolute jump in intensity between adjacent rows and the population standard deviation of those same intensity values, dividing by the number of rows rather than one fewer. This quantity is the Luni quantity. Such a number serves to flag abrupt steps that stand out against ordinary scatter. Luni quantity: 1.7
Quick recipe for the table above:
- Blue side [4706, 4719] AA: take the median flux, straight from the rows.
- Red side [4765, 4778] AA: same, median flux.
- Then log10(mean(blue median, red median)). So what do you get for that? 0.646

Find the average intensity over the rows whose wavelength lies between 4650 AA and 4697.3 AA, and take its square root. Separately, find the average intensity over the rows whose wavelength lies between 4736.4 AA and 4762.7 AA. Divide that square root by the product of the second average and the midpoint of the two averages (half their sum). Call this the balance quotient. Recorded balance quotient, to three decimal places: 0.106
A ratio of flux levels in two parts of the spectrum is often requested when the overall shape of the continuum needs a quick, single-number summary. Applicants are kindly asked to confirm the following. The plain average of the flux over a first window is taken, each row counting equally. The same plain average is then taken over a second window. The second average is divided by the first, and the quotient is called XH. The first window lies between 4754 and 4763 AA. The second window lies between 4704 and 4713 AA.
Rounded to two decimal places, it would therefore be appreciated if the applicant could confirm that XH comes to 1.12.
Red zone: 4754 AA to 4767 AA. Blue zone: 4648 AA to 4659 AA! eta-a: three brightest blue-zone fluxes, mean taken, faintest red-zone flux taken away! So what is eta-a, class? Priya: 1.3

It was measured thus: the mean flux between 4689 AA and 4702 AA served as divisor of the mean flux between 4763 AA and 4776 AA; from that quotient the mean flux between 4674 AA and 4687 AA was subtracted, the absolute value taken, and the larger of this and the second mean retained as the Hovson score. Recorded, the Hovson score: 4.1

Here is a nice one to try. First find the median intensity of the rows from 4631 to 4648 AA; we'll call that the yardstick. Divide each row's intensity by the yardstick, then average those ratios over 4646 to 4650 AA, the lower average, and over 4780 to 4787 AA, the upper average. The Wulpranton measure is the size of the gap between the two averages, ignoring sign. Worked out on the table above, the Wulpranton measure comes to 0.18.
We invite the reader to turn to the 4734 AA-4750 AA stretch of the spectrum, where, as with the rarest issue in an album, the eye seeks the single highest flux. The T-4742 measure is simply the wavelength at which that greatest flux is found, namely 4737.53 AA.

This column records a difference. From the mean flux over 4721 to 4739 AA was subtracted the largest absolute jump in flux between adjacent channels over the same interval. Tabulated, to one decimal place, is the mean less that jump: 3.0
